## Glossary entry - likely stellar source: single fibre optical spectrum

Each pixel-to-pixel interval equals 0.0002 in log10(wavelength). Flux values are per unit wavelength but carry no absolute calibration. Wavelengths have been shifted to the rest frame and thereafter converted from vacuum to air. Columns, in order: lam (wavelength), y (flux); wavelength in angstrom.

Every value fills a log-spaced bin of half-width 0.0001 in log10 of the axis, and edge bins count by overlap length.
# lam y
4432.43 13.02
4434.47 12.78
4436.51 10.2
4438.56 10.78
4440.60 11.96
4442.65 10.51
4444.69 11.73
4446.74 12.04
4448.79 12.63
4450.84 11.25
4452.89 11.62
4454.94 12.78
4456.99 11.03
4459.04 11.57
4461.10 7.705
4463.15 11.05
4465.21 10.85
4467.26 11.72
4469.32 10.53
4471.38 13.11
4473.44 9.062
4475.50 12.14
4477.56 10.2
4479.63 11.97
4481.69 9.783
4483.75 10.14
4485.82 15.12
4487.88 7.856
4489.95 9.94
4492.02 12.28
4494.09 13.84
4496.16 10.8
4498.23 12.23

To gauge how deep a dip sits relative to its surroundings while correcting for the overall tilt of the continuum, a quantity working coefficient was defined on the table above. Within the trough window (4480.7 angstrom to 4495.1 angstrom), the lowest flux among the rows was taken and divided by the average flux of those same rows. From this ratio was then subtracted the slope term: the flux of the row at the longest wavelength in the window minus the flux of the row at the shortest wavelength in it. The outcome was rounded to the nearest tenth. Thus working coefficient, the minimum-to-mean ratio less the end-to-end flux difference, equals -3.4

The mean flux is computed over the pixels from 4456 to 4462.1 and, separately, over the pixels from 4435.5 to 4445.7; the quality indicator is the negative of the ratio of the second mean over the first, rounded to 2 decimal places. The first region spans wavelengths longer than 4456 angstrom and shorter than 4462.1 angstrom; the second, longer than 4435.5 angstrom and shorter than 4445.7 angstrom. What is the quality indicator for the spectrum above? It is -1.09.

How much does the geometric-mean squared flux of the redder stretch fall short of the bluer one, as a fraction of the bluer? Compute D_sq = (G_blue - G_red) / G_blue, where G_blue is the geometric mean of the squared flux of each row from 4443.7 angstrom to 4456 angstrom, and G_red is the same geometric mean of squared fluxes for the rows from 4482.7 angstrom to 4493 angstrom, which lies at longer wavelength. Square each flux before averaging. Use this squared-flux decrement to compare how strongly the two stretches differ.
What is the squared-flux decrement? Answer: 0.19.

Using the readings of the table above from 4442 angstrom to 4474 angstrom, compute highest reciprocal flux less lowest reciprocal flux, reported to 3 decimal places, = 0.054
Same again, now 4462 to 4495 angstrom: 0.061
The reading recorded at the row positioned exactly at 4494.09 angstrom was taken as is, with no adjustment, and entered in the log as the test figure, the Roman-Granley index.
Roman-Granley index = 13.84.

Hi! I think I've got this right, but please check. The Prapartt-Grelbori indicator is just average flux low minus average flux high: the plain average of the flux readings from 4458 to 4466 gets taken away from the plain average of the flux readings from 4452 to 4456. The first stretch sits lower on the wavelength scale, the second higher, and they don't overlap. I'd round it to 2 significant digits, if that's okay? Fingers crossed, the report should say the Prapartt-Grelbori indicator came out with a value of 1.9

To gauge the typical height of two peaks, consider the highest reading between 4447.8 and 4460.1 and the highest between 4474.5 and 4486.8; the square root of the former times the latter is 13.9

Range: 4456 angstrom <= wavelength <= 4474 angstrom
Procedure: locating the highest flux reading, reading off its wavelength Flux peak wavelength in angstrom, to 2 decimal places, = 4471.38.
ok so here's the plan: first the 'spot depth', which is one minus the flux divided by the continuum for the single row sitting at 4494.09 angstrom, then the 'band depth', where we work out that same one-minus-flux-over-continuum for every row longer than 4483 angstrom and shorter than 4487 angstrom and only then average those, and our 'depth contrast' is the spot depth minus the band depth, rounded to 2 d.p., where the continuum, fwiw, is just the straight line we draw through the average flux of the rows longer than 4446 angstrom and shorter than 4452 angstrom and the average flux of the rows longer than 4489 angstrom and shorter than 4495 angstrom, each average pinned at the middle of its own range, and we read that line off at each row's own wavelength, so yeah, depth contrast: -0.10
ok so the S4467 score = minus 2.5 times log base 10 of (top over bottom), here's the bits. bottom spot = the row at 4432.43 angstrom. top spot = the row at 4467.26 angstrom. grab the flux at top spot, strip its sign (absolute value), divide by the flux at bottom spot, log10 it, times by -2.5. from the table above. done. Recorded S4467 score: 0.11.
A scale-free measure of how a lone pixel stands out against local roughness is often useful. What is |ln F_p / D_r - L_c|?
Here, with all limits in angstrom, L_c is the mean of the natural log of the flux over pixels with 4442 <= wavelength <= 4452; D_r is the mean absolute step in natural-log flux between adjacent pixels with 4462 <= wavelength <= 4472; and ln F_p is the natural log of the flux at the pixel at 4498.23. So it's 21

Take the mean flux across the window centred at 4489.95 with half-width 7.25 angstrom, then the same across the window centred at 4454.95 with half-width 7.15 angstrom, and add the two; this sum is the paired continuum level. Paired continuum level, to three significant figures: 22.7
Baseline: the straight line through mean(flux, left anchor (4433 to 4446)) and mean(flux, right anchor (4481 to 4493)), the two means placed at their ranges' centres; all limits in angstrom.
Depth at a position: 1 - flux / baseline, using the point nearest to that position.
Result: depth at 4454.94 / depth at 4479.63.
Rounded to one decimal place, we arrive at 1.5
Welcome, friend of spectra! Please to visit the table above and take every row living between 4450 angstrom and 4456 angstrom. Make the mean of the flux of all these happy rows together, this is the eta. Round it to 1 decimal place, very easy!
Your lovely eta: 11.9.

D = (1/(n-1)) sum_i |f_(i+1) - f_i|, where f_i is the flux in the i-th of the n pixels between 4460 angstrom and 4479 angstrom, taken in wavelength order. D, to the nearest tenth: 2.2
